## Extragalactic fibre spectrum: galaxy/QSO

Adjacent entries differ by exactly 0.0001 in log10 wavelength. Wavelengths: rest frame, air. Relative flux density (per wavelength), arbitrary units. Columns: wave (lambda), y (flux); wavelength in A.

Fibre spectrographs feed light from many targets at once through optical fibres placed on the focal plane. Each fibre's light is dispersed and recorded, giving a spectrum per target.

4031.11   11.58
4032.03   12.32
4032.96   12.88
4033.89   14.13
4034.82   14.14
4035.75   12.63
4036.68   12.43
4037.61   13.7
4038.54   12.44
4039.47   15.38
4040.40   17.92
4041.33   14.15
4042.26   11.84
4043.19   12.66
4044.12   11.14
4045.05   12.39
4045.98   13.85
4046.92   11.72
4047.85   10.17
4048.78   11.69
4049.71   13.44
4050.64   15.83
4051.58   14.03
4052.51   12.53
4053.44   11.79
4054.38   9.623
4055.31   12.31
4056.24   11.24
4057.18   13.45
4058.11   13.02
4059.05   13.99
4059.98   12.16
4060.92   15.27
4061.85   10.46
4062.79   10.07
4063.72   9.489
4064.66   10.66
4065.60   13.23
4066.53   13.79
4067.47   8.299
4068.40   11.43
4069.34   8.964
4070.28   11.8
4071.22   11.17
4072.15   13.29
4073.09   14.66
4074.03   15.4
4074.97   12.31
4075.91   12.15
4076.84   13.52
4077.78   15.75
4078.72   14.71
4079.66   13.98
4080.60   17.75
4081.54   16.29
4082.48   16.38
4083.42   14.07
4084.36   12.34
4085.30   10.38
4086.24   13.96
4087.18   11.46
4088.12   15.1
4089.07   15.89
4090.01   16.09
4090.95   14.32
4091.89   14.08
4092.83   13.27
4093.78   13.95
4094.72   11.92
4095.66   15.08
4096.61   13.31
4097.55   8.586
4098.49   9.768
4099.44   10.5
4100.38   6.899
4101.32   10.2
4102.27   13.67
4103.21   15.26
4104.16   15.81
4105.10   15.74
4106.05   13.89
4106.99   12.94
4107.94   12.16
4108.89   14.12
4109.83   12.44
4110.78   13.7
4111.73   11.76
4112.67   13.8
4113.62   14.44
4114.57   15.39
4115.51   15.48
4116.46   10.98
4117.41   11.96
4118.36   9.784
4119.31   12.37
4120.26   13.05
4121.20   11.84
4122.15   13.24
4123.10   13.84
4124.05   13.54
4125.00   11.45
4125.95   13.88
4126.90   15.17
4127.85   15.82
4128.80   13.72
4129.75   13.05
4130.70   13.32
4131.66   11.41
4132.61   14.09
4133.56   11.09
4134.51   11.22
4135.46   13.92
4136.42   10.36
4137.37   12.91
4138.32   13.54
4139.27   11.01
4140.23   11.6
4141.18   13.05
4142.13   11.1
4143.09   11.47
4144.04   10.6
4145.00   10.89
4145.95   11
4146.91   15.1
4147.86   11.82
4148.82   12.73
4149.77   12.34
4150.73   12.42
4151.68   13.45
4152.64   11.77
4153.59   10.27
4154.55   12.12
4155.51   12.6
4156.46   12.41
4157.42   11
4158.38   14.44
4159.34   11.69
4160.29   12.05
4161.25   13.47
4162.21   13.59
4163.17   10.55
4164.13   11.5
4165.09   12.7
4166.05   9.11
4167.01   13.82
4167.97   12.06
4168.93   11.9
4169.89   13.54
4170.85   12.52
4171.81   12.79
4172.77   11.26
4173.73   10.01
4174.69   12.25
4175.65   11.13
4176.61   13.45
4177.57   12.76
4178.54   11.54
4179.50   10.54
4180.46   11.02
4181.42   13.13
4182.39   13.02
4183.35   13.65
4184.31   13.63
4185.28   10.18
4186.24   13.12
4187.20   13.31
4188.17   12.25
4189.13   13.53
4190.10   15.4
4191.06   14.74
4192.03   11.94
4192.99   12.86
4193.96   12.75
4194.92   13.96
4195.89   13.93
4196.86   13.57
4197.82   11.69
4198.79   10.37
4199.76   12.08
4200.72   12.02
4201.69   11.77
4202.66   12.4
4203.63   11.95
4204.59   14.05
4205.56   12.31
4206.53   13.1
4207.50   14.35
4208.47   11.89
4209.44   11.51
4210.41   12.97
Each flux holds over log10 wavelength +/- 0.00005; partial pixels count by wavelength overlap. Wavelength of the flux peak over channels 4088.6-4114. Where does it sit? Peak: 4090.01 A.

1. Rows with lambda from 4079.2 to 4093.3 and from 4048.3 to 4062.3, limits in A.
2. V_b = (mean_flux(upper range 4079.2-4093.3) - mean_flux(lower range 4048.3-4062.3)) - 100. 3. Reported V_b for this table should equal -98.4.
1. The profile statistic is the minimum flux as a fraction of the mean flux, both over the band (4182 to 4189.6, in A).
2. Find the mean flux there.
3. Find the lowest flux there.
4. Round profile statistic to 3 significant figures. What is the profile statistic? 0.793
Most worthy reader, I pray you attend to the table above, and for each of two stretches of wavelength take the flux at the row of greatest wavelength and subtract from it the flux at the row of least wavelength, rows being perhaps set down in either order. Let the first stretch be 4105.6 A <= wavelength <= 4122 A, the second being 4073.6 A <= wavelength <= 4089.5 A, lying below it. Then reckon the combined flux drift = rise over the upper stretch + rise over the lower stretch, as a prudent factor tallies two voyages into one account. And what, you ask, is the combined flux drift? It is -1.6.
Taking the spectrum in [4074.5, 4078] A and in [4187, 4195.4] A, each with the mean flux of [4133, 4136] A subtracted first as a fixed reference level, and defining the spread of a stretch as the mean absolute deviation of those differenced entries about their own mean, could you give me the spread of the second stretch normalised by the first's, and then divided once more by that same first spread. 0.61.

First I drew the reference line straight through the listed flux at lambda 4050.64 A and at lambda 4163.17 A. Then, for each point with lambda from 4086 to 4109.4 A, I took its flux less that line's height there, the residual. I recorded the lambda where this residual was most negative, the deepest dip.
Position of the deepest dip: 4100.38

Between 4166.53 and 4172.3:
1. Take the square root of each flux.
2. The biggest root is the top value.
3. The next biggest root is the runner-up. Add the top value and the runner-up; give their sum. 7.40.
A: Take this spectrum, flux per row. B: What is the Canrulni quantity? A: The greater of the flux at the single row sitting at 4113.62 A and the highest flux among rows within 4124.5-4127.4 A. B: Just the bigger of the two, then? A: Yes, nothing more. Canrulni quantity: 15.2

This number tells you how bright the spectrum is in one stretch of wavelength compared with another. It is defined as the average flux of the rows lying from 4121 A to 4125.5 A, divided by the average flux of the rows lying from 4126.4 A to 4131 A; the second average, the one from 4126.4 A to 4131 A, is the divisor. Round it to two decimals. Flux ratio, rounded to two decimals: 0.90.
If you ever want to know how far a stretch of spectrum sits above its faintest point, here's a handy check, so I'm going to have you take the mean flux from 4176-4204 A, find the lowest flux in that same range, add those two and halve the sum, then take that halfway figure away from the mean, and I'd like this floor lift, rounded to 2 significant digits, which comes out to 1.2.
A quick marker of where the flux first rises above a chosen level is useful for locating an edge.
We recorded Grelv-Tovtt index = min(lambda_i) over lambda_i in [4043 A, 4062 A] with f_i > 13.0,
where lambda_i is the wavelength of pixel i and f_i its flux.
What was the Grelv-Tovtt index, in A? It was 4045.98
